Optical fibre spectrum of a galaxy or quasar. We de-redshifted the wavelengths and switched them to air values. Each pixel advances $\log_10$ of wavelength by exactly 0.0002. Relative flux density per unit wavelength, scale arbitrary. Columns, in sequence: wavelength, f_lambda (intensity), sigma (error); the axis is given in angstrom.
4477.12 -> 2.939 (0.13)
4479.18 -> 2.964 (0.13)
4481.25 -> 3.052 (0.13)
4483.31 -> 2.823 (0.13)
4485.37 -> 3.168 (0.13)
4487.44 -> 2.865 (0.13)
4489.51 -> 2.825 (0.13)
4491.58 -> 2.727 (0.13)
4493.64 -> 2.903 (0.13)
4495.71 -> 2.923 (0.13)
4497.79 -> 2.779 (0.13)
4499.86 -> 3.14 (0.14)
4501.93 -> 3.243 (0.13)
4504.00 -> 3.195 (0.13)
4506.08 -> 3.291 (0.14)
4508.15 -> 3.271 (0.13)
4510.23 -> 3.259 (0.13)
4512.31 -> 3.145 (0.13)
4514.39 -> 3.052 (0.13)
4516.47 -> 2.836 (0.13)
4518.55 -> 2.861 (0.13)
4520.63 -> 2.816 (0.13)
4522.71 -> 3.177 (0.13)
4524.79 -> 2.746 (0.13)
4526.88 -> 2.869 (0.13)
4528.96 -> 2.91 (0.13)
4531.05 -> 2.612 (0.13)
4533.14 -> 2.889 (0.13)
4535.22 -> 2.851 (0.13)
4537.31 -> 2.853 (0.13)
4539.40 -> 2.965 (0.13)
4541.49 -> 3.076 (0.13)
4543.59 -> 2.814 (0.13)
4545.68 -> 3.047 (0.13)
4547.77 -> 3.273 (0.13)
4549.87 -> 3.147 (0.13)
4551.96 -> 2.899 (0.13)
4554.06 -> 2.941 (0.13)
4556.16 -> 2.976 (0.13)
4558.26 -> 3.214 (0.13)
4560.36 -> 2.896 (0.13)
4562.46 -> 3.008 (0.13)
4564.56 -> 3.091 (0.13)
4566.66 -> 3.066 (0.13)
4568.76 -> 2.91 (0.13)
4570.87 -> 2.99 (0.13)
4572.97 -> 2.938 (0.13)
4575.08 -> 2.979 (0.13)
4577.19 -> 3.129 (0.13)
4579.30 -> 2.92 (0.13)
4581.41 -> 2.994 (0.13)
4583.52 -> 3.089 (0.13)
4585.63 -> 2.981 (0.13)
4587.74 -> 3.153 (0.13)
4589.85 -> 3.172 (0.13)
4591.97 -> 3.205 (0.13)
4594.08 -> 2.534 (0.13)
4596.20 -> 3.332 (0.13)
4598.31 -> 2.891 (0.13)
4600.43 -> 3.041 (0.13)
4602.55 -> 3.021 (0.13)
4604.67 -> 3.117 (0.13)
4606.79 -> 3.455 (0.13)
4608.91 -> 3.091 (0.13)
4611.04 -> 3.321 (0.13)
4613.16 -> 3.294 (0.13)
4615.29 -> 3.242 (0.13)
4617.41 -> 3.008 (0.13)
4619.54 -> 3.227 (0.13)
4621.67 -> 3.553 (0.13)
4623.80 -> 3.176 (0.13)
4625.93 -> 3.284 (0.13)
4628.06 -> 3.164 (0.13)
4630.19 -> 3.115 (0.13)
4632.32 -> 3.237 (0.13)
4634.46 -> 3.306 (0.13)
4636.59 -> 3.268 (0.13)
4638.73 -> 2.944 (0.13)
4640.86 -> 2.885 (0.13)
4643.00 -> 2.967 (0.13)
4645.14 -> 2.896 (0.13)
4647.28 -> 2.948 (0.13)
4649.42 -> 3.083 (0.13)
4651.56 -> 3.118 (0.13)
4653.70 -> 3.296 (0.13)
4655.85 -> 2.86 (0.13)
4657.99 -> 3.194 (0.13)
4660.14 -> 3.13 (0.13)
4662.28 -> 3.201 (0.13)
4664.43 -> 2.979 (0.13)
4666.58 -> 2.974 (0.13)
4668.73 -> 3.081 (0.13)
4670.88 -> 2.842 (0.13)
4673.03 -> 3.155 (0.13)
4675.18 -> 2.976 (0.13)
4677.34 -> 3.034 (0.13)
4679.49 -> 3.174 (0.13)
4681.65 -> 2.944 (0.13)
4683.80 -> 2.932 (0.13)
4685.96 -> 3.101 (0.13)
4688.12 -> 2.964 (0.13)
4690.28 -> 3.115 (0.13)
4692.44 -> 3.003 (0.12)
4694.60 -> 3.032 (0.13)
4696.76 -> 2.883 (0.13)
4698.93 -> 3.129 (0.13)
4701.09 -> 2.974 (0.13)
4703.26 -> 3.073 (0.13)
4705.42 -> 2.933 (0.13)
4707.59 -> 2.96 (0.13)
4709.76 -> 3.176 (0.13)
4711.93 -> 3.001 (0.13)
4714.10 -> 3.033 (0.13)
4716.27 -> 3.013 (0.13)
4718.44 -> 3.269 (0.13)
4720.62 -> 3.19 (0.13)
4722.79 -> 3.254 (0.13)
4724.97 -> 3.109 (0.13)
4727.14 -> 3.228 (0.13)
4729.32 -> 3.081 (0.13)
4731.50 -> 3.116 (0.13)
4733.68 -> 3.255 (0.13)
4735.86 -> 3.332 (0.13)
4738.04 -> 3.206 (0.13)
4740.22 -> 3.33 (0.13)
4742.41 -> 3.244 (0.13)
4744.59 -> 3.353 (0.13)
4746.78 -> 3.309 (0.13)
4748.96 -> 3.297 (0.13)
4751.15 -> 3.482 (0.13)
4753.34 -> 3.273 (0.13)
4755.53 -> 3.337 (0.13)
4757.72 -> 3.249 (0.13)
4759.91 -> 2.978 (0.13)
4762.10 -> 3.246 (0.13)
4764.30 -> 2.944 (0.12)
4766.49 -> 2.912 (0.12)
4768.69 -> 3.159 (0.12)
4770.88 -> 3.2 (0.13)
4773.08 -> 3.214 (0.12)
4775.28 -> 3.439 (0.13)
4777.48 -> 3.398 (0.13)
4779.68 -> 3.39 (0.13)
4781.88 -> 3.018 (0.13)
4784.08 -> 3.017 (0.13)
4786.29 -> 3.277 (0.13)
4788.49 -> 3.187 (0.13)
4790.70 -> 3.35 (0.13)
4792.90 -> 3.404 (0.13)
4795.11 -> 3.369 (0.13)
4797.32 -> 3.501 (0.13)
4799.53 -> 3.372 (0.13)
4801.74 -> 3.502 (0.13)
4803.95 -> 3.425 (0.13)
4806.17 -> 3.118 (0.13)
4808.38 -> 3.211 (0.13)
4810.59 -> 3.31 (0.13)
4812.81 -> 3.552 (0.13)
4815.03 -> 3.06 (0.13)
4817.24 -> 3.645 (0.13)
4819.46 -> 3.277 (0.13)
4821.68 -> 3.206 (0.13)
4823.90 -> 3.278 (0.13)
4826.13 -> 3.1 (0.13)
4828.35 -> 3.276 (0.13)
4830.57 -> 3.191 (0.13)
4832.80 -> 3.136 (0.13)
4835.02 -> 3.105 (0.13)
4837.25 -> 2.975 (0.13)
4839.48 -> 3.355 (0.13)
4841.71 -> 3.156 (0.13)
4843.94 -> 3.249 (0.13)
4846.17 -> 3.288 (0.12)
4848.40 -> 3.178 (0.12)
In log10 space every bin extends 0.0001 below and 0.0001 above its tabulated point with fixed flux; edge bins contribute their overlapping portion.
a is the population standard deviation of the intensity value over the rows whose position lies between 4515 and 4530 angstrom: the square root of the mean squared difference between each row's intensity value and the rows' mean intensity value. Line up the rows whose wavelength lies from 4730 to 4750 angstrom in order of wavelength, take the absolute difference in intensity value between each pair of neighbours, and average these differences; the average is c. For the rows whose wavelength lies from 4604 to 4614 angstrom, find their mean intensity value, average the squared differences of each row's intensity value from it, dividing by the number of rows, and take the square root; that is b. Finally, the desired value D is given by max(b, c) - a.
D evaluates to 0.008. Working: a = 0.127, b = 0.136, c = 0.09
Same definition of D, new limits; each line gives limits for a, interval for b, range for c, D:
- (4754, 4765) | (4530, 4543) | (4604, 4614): 0.081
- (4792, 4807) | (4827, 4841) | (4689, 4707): 0.013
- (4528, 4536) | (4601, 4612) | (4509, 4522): 0.042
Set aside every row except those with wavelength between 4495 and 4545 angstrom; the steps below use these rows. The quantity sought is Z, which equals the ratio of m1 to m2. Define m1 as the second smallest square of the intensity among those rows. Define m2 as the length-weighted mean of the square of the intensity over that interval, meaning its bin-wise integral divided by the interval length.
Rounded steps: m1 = 7.5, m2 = 8.9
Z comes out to 0.84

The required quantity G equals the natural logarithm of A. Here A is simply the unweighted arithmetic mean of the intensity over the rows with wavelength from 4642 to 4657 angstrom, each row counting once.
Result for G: 1.11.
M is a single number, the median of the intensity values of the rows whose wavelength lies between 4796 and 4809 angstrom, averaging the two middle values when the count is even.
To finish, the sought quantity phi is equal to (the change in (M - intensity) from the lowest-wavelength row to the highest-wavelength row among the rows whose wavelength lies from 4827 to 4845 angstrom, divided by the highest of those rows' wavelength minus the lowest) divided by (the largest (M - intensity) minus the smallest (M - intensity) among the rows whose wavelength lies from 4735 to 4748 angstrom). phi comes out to 0.012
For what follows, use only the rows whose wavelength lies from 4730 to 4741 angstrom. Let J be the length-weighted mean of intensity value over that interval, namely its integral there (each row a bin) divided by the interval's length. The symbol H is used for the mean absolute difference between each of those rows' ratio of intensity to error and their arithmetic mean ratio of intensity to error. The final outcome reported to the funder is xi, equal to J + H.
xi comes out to 3.8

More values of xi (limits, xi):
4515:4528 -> 3.6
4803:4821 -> 4.6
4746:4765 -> 3.9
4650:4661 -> 3.9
